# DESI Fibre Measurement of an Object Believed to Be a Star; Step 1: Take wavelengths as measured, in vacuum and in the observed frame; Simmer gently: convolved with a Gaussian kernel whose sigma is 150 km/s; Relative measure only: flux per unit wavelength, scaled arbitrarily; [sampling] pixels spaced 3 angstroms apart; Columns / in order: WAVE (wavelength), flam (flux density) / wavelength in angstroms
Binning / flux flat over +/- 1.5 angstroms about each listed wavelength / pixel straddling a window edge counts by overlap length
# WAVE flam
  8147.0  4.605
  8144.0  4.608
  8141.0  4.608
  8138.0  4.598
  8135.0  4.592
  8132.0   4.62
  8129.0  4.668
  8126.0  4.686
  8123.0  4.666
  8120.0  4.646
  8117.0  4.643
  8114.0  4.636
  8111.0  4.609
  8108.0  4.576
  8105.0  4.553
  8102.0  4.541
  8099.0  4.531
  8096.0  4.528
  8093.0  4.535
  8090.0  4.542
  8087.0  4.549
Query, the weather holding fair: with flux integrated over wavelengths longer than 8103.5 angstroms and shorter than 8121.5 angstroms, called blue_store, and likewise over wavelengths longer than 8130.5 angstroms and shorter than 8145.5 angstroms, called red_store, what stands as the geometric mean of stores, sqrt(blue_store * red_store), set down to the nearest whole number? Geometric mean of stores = 76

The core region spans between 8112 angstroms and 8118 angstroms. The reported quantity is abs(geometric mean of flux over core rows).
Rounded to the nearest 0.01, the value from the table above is 4.64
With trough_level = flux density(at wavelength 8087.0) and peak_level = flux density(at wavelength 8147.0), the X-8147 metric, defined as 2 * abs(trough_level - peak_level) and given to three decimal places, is 0.112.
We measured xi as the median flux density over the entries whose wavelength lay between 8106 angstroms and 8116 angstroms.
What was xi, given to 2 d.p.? 4.61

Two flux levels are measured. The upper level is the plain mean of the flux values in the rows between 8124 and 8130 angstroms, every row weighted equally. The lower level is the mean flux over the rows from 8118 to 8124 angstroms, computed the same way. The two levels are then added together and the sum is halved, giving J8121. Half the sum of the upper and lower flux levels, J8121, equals 4.67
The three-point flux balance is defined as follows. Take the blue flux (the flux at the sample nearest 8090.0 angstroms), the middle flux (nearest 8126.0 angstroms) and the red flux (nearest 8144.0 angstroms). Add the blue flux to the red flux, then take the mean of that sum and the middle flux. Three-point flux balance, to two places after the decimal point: 6.92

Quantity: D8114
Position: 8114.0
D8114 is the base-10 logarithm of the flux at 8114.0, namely 0.666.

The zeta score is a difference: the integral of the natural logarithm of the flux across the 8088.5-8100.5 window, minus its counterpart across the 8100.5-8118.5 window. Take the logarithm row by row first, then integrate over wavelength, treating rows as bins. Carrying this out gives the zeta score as -9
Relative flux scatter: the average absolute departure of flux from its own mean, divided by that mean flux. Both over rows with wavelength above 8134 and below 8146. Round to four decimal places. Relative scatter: 0.0014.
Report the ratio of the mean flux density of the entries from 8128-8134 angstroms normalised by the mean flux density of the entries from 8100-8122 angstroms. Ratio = 1.01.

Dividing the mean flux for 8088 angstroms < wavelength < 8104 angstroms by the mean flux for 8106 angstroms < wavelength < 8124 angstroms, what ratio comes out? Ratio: 0.98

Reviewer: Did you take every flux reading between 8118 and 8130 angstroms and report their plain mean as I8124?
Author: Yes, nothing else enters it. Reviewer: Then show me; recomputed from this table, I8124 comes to 4.67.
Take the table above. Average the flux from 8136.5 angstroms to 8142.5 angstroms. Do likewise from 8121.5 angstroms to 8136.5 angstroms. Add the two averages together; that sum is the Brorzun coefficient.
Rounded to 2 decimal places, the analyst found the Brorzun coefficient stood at 9.25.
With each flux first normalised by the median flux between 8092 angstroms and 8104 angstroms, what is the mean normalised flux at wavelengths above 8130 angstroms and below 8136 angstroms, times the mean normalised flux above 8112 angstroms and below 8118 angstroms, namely 1.04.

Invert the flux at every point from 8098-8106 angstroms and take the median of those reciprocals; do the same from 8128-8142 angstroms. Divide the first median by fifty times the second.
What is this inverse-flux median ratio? 0.0203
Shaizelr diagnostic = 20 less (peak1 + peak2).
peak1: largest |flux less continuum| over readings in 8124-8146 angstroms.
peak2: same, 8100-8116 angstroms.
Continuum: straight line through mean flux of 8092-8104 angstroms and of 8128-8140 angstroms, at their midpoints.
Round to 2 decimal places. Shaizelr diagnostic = 19.85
